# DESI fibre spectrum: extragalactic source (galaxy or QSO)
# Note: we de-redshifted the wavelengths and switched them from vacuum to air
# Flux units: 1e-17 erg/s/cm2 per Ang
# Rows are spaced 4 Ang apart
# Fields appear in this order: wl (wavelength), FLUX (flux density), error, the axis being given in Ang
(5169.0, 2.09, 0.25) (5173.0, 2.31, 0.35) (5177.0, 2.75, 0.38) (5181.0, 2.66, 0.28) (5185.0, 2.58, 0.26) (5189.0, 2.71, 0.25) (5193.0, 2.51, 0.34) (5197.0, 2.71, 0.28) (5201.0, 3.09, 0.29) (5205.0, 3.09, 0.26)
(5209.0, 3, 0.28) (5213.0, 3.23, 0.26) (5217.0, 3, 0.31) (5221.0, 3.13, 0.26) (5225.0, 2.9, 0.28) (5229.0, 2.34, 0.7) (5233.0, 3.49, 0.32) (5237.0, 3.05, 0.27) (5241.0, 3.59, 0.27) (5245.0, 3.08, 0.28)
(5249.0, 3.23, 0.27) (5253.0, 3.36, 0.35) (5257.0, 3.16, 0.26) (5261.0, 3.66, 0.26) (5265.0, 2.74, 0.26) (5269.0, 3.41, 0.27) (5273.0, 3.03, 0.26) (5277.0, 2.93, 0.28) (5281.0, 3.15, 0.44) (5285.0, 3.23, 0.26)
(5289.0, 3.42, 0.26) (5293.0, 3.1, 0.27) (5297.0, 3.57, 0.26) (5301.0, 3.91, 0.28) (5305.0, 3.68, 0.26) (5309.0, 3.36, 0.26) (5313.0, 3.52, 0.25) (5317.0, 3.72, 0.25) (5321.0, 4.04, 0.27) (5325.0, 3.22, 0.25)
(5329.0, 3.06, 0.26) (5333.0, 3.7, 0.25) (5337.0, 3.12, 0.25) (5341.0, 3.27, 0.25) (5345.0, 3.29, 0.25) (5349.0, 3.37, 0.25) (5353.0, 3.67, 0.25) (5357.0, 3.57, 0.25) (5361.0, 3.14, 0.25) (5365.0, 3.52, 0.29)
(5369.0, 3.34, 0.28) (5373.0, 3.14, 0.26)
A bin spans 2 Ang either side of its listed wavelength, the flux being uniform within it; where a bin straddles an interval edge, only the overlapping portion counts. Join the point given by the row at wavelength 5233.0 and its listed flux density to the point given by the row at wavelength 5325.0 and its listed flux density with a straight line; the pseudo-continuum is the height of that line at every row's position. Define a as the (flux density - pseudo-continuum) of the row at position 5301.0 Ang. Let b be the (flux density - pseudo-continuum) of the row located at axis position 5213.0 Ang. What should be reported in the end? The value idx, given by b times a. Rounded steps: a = 0.6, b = -0.3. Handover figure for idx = -0.197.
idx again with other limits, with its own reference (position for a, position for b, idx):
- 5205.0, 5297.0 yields -0.129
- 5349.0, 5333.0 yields 0.111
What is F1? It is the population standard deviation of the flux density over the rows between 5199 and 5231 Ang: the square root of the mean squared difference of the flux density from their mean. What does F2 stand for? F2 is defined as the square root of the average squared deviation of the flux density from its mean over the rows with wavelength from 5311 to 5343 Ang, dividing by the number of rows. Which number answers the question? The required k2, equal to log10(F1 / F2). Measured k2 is -0.100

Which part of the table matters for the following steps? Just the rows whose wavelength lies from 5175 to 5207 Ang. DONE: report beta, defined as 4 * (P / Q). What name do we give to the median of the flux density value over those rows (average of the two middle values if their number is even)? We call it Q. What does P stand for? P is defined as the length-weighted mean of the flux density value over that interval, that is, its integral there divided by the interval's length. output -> 4.08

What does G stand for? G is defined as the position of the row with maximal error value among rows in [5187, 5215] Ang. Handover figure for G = 5193.0 Ang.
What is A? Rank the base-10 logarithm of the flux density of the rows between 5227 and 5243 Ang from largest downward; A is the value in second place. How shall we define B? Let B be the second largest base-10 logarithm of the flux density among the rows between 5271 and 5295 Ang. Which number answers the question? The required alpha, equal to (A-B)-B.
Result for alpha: -0.476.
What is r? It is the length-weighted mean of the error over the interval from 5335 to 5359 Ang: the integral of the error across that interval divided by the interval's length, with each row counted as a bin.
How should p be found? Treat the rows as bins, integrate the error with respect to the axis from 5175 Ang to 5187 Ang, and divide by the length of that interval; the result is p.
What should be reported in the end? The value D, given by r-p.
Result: -0.057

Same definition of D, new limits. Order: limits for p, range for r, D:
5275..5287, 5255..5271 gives -0.064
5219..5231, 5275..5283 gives -0.053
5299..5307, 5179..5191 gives -0.007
